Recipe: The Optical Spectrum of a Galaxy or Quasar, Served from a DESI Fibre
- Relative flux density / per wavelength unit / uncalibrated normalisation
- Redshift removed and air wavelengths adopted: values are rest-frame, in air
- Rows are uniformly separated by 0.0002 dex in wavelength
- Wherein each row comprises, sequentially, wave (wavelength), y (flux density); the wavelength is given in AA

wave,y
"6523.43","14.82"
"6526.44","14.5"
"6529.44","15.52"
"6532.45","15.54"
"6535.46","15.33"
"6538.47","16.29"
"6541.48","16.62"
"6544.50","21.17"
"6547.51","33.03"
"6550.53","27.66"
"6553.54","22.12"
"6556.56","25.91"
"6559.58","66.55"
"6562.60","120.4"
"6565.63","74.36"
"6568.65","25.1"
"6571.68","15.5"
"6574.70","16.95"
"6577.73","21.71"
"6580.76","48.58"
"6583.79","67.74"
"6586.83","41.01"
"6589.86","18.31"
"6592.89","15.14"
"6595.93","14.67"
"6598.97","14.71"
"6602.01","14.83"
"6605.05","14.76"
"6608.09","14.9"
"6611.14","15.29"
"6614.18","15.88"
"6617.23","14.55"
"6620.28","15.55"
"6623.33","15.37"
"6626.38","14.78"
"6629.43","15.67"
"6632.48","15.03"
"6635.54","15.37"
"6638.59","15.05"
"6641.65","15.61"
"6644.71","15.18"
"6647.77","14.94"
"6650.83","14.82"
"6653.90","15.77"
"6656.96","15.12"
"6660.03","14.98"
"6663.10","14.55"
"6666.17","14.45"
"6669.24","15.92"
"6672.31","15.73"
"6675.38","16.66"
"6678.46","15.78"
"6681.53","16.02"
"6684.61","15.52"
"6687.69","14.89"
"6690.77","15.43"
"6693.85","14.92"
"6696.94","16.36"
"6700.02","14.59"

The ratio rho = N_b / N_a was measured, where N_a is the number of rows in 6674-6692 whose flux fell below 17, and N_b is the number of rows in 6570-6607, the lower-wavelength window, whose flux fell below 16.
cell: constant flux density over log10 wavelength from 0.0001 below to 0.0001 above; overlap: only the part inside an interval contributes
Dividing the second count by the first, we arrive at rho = 1.0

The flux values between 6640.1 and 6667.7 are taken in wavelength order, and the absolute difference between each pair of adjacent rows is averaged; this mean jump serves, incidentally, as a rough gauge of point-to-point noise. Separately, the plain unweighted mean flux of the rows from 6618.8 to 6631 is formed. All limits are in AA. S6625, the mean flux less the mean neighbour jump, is 15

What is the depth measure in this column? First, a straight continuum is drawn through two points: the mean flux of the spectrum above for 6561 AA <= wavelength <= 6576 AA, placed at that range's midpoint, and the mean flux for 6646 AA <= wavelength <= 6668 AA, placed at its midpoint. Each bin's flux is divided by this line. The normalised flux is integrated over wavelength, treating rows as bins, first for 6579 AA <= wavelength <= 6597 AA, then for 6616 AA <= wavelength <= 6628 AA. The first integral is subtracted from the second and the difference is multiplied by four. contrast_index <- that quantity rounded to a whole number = -32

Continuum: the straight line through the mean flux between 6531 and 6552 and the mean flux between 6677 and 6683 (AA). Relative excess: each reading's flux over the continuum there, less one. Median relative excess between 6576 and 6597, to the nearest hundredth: 0.11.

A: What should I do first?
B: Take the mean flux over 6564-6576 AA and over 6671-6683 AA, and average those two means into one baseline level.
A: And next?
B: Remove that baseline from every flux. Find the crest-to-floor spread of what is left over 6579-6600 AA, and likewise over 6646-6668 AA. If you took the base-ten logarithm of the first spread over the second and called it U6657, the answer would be 1.60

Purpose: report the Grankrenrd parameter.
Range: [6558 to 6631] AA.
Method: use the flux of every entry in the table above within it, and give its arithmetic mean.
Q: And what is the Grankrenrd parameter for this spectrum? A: 30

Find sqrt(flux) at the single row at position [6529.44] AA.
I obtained 3.94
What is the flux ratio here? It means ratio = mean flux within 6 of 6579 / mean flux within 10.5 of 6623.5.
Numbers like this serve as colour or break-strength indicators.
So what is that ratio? 2.5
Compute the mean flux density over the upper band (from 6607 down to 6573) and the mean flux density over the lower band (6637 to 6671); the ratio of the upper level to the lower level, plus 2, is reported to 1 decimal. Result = 3.7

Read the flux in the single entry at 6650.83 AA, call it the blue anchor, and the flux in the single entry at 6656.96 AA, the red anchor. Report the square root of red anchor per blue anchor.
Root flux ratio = 1.01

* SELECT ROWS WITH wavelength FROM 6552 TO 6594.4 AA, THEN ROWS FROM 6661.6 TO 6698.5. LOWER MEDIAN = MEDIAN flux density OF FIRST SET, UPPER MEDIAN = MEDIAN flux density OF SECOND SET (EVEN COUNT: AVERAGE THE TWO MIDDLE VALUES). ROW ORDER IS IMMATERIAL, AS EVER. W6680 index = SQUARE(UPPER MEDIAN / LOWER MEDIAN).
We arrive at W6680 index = 0.375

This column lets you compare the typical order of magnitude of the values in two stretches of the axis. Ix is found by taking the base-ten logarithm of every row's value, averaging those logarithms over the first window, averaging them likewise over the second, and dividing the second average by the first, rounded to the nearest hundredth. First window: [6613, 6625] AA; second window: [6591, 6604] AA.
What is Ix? 0.99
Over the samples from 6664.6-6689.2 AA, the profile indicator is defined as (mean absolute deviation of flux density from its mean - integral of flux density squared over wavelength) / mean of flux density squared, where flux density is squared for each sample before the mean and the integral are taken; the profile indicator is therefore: -24.60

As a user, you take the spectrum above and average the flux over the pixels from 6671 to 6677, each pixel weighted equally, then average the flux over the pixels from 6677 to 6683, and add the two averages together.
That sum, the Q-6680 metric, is 32.1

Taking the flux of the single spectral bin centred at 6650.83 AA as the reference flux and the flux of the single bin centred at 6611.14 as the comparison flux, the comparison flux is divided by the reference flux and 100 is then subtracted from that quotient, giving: -99.0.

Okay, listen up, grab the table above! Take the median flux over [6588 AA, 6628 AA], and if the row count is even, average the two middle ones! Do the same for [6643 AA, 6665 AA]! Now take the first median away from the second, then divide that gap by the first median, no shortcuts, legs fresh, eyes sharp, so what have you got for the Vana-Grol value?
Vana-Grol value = 0.0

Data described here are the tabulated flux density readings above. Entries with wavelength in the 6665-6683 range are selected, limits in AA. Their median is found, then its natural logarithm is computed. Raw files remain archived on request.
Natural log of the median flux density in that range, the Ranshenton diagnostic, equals 2.76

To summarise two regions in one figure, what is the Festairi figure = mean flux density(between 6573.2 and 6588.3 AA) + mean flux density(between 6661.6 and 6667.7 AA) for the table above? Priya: 53.7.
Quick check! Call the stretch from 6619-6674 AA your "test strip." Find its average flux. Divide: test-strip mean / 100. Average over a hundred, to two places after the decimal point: 0.15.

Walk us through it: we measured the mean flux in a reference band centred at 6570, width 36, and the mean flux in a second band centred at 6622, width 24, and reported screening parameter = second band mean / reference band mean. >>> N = 0.34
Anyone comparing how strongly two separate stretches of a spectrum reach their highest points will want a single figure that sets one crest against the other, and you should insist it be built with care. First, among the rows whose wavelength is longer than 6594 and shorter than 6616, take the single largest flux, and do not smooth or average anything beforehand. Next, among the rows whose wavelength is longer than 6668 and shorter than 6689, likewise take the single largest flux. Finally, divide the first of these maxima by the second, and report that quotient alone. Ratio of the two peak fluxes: 1.0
